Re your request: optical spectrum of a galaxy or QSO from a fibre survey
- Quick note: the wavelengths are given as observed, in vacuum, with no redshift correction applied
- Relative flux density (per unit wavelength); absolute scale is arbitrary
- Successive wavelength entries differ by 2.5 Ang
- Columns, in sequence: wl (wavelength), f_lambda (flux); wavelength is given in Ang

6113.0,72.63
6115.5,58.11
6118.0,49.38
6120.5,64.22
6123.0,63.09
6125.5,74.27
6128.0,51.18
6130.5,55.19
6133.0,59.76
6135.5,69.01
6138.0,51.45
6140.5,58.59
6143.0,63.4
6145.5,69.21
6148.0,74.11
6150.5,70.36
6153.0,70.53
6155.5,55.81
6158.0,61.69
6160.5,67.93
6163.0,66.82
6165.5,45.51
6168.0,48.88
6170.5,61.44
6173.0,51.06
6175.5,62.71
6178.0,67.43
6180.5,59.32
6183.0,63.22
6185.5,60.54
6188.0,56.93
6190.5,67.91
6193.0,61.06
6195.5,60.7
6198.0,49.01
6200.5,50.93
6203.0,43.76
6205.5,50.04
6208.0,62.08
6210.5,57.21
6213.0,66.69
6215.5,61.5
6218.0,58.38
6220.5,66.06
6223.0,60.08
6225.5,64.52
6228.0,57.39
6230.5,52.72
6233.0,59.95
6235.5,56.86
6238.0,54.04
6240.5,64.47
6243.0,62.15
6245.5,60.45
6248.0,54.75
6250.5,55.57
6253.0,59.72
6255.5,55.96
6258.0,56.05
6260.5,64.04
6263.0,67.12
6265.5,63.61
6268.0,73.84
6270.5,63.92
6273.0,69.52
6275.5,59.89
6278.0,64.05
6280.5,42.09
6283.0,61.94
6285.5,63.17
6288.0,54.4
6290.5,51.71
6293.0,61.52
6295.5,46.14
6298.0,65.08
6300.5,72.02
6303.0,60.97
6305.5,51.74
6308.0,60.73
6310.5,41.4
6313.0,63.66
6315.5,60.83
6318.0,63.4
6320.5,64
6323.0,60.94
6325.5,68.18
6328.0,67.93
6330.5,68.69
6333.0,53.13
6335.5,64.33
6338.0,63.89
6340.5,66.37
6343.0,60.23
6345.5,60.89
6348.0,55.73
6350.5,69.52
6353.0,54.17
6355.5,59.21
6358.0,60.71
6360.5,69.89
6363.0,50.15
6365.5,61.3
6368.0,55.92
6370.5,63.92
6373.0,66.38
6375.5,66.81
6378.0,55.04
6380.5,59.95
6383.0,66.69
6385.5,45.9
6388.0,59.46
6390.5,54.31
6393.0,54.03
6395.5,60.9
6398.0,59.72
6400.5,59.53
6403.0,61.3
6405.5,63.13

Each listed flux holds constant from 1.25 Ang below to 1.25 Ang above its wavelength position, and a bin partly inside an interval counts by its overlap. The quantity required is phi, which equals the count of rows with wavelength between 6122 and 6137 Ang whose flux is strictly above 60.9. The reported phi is 3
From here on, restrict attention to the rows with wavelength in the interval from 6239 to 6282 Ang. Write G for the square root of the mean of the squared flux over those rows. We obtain 61.4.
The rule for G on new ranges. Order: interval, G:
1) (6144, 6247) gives 60.4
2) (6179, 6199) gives 60.1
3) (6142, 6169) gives 63.7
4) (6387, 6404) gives 58.5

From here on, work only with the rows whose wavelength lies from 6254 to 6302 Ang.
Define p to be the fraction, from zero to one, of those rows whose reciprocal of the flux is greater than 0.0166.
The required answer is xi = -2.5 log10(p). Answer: 1.1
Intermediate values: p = 0.37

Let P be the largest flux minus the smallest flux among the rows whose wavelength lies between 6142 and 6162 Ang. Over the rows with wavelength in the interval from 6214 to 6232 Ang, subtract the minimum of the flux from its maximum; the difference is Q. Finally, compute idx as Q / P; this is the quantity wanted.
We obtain 0.73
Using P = 18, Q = 13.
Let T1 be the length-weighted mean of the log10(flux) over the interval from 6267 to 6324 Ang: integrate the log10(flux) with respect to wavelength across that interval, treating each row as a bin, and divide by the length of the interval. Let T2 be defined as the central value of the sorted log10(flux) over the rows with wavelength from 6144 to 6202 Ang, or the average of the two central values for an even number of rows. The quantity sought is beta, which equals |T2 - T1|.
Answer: 0.016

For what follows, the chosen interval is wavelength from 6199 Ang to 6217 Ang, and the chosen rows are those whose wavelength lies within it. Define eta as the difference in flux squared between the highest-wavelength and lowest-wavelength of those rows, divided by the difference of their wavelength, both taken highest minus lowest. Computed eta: 79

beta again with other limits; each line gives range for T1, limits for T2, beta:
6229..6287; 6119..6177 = 0.020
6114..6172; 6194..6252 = 0.017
